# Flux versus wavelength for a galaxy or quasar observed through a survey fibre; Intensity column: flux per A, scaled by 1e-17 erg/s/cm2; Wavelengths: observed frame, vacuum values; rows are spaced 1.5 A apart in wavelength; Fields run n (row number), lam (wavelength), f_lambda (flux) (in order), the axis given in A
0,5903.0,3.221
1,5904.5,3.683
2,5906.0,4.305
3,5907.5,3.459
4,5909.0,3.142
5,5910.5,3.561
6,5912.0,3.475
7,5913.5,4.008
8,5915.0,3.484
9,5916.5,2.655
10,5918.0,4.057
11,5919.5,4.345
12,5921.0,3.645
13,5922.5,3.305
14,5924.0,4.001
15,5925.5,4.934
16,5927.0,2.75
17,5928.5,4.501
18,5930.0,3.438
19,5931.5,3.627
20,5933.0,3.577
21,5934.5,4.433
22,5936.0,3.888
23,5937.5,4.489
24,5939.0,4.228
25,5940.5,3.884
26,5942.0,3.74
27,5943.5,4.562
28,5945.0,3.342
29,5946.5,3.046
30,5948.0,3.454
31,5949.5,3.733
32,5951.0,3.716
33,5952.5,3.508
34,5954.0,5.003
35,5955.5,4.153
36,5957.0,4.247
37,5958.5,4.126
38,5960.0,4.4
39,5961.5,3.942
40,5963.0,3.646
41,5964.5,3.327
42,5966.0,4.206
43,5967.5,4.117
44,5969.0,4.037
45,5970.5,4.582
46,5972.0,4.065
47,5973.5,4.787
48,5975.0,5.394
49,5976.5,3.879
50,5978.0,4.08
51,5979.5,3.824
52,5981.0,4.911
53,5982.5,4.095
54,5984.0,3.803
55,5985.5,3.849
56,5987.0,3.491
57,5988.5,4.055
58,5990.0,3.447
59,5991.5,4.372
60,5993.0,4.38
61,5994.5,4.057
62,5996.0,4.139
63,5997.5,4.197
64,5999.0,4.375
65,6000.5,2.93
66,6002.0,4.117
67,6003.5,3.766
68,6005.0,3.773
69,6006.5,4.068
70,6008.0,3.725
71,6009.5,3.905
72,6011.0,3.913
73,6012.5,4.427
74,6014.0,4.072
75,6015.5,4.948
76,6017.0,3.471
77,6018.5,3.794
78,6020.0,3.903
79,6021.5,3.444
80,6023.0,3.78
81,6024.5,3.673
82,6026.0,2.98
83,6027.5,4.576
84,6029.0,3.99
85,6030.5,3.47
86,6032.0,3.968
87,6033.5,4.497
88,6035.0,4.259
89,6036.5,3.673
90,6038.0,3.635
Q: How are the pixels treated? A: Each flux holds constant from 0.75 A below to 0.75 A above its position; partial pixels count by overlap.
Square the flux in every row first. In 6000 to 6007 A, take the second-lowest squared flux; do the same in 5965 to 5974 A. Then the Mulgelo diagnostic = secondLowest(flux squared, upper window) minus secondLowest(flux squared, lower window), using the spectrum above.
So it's -2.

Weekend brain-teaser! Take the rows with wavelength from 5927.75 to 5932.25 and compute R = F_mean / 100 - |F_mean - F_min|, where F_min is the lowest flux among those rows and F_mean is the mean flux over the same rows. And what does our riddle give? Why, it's -0.38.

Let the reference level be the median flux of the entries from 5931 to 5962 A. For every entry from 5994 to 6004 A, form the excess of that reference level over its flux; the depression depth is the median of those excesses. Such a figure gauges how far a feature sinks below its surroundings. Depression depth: -0.23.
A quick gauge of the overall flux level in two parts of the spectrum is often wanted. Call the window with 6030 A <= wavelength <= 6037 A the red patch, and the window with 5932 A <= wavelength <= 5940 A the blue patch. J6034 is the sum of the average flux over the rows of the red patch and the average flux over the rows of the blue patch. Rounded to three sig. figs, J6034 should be 8.10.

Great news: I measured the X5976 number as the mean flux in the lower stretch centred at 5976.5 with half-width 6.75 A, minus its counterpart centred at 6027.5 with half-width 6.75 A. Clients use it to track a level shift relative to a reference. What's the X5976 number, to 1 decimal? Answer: 0.6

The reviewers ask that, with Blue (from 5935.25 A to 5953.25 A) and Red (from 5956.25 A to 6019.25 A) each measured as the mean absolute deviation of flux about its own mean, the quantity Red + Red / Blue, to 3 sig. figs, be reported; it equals 1.24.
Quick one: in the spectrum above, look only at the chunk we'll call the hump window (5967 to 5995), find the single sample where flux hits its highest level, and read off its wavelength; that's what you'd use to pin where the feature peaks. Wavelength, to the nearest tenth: 5975.0 A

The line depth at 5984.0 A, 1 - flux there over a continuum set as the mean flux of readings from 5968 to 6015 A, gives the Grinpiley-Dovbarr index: 0.07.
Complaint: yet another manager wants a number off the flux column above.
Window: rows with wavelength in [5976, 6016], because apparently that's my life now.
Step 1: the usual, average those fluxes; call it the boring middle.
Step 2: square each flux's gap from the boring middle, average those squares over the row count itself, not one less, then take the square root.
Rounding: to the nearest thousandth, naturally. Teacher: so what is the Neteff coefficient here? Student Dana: 0.406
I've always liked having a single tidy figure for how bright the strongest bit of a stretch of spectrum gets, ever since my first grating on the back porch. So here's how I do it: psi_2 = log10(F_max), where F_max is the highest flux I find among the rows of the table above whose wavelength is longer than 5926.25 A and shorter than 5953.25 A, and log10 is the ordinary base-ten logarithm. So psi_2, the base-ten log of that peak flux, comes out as 0.659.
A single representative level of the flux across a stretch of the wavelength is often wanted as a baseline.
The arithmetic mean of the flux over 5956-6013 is 4.06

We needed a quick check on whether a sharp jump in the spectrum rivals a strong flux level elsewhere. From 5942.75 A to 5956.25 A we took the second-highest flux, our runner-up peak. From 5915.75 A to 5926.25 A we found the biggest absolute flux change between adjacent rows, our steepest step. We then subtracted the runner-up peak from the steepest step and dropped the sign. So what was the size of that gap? 3.16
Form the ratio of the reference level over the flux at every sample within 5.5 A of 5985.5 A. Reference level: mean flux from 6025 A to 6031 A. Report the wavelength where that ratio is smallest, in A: 5981.0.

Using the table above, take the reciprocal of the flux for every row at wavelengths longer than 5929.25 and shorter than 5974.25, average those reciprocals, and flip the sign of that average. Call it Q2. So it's -0.255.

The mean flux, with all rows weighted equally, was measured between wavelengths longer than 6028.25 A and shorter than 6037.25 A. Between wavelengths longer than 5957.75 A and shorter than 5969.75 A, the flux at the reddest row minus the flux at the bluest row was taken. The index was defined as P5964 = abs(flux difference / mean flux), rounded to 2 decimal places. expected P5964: 0.02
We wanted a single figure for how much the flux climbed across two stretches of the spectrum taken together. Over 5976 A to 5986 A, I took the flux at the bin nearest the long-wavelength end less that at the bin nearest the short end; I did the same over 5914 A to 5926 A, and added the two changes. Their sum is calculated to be 1.4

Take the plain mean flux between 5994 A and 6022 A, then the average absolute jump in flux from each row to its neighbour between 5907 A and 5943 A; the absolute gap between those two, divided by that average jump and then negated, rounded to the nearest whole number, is -5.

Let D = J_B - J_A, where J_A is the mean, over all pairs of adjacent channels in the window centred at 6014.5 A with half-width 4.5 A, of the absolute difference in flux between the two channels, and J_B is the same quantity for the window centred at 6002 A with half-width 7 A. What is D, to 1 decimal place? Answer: -0.2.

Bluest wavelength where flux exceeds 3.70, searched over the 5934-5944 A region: 5934.5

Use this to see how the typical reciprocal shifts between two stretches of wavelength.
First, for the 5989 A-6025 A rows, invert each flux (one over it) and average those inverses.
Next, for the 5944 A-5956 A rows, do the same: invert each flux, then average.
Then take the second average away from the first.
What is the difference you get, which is -0.016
